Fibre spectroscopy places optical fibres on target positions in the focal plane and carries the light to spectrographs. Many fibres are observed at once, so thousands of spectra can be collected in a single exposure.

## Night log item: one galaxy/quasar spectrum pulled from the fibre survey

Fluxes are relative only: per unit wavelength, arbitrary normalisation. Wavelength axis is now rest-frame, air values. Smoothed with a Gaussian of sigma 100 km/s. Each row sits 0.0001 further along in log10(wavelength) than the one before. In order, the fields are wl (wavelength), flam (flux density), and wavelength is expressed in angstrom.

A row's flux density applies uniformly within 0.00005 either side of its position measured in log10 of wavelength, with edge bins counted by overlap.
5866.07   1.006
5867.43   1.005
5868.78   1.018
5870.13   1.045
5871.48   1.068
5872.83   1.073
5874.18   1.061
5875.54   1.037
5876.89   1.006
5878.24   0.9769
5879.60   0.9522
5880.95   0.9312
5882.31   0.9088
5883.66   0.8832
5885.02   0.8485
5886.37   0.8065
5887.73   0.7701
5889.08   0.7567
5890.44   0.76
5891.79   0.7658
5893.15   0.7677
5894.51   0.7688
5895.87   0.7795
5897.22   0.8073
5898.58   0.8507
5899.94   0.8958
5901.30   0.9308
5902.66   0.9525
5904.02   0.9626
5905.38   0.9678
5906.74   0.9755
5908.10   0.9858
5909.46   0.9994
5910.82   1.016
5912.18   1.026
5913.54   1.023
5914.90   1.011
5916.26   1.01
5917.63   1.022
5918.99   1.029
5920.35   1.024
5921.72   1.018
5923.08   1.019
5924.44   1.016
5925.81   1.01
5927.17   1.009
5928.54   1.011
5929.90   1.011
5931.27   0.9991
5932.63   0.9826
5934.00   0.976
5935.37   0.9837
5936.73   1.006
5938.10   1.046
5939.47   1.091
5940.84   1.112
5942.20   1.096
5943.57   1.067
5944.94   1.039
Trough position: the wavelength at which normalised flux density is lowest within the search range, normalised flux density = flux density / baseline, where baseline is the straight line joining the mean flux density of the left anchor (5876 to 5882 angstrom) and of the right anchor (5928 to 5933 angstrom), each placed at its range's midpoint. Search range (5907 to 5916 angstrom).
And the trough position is 5908.10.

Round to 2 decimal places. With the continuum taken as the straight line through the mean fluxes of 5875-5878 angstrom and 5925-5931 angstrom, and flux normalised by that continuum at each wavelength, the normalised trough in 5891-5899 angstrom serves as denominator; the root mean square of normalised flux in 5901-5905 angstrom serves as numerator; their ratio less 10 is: -8.76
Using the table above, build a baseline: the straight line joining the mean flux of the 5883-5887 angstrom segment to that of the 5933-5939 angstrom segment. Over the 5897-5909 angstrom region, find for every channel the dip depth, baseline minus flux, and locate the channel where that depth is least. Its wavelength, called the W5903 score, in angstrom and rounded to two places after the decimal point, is 5908.10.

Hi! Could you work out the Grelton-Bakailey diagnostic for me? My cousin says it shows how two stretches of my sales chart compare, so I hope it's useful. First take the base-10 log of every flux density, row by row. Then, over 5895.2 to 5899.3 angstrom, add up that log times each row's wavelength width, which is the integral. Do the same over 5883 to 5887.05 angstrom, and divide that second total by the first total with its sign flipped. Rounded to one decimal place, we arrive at -0.8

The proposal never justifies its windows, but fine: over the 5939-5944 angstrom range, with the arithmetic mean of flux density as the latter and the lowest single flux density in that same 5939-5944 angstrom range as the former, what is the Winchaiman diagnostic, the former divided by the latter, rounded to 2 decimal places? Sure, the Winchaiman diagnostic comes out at 0.98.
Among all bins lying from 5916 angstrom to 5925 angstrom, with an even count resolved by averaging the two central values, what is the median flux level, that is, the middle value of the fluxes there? 1.02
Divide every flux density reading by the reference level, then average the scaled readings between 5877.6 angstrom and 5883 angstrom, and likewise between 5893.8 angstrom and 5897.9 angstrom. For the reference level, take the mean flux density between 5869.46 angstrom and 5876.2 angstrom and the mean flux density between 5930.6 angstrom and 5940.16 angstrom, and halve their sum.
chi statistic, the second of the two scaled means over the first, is 0.83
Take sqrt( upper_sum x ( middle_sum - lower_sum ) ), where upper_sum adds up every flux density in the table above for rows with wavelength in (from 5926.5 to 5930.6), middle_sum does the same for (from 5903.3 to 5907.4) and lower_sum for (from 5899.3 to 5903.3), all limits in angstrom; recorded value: 0.62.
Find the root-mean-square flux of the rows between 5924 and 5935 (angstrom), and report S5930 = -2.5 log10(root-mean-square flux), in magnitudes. -0.002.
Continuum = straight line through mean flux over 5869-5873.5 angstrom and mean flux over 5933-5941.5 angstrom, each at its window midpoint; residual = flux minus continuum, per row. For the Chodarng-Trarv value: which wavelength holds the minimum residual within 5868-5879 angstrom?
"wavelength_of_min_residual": 5878.24 angstrom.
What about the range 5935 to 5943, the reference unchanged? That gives 5935.37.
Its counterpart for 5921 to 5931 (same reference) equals 5927.17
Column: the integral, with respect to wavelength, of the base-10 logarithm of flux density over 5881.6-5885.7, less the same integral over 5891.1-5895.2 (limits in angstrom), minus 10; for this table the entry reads -9.8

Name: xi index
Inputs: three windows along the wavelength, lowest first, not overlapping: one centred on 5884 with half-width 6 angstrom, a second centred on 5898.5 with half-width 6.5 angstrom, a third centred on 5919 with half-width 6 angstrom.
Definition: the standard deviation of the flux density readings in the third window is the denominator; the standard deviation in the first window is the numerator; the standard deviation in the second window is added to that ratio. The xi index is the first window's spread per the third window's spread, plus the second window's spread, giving 13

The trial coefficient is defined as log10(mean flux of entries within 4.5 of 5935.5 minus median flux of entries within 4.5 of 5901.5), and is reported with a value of -1.1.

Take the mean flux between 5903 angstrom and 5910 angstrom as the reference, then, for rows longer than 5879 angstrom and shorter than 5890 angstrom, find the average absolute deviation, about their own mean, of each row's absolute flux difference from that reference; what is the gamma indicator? 0.062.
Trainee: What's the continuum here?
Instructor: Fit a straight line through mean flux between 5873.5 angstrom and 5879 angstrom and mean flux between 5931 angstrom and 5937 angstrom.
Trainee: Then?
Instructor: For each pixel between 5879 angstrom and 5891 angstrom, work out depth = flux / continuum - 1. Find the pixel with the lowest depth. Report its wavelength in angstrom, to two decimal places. 5889.08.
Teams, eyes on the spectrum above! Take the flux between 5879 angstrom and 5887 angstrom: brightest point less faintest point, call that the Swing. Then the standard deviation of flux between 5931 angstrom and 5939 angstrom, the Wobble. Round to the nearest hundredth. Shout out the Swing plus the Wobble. 0.17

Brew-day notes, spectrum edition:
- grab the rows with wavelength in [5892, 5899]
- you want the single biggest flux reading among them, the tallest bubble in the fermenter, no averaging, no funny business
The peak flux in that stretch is 0.8507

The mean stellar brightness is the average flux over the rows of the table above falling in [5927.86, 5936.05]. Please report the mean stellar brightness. 0.99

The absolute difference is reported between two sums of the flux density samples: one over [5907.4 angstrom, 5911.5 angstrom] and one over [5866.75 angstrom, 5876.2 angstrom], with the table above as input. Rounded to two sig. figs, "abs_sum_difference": 4.3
